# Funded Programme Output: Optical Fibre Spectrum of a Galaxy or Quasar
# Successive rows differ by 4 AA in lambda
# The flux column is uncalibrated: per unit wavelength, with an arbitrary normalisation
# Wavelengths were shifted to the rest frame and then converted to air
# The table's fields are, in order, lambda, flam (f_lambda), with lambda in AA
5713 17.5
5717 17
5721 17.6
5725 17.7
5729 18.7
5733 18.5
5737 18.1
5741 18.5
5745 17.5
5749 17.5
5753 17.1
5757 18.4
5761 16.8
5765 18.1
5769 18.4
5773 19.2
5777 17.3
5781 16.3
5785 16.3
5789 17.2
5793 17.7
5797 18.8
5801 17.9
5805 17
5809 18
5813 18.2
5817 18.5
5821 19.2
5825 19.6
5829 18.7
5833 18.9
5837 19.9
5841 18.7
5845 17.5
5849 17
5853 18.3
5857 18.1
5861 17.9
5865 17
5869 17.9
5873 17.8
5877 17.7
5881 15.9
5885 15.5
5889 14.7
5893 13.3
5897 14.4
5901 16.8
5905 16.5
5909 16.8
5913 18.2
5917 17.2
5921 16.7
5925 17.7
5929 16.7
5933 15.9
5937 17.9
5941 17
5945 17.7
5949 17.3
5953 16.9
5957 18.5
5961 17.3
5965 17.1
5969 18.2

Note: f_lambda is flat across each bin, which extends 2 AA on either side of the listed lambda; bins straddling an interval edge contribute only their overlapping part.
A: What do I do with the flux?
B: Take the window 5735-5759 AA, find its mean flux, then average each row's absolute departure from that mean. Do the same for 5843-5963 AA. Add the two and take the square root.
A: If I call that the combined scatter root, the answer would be 1.17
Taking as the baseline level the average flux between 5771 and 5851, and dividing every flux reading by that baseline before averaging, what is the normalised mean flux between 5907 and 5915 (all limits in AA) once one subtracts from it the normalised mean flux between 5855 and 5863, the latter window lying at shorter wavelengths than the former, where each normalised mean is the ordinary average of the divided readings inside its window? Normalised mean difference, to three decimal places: -0.028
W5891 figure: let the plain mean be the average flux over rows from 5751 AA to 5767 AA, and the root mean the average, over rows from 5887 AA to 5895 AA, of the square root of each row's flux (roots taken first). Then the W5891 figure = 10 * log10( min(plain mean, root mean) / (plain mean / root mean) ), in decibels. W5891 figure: -1.0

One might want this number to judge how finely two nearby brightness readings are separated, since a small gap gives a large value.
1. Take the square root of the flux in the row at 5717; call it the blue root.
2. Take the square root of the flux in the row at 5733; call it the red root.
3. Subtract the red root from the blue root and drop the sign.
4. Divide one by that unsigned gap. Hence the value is 6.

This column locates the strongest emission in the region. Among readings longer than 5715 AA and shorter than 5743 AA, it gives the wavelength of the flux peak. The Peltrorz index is 5729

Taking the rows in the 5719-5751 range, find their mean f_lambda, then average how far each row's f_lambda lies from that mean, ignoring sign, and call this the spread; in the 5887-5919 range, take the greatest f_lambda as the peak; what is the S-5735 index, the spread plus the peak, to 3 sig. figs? 18.6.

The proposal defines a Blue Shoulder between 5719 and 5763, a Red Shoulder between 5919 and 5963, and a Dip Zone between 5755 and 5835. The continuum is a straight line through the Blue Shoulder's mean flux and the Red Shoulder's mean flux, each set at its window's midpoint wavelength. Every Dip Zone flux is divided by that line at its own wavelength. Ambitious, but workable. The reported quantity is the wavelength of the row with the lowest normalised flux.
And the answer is 5781 AA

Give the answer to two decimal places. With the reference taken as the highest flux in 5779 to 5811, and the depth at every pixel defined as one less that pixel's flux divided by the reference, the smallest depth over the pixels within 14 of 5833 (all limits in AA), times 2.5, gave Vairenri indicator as -0.15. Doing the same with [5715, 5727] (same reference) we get 0.15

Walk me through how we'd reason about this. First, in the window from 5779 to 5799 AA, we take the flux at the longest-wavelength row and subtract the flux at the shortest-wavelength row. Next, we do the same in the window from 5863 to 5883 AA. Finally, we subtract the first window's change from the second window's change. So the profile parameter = -3.6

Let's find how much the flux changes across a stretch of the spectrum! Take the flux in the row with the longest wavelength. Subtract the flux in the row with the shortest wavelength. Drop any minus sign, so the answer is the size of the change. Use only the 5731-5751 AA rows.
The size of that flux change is 1.0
